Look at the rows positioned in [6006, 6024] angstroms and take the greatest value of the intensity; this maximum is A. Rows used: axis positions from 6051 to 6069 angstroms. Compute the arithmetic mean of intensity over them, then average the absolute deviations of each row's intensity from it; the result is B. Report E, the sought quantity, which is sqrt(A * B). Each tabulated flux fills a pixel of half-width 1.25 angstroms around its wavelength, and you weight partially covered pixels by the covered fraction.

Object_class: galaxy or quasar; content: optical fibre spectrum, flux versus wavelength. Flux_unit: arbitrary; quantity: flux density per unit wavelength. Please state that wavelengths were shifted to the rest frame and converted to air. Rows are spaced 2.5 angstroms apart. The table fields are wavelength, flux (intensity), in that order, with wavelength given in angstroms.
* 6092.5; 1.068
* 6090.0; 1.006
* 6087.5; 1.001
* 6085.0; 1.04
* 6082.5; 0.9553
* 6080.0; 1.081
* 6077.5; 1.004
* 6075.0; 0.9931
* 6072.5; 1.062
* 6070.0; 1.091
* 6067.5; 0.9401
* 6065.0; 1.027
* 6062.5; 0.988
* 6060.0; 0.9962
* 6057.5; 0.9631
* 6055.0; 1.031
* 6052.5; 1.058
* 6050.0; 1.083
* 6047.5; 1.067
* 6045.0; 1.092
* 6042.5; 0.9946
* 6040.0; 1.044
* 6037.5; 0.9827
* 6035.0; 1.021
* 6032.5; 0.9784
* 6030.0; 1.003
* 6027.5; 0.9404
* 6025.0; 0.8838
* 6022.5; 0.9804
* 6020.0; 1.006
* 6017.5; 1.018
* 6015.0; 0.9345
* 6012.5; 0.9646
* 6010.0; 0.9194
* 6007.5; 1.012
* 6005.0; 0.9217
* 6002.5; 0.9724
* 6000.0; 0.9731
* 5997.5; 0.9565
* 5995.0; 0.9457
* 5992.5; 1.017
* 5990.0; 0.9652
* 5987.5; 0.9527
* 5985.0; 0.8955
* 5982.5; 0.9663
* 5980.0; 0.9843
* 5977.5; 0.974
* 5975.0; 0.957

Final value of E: 0.183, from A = 1.018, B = 0.033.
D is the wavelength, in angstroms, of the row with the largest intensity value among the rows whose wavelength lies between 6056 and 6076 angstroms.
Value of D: 6070.0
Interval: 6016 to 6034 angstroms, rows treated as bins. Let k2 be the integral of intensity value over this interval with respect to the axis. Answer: 17.5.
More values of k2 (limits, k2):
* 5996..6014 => 17.3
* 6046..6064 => 18.5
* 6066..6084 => 18.3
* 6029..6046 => 17.3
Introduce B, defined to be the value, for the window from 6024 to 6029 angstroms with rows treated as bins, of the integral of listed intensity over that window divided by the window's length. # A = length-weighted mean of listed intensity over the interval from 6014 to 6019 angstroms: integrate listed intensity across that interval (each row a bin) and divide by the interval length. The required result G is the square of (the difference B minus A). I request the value 0.0038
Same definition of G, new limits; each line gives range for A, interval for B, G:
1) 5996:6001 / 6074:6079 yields 0.0016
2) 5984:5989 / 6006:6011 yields 0.0015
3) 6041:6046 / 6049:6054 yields 0.0007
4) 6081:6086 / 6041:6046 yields 0.0017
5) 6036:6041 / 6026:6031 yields 0.0022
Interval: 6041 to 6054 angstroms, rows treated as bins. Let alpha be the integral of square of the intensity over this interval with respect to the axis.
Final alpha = 14.6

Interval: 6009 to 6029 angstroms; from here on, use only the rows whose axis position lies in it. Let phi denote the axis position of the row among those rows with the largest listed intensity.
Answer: 6017.5 angstroms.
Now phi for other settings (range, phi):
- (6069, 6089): 6070.0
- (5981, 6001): 5992.5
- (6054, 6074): 6070.0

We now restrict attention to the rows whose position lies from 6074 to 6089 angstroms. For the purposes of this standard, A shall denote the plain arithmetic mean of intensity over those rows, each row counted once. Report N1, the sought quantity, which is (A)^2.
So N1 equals 1.02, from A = 1.01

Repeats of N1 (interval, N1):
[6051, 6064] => 1.01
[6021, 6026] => 0.87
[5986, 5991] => 0.92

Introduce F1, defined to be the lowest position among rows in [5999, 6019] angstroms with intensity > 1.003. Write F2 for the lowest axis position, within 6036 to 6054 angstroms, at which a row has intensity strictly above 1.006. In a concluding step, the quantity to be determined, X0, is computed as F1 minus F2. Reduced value -32.5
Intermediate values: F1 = 6007.5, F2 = 6040.0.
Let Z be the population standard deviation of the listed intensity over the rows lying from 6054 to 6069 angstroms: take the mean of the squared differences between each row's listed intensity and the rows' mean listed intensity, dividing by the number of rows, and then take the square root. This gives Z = 0.032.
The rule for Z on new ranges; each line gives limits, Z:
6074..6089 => 0.039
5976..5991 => 0.029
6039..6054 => 0.032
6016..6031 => 0.047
